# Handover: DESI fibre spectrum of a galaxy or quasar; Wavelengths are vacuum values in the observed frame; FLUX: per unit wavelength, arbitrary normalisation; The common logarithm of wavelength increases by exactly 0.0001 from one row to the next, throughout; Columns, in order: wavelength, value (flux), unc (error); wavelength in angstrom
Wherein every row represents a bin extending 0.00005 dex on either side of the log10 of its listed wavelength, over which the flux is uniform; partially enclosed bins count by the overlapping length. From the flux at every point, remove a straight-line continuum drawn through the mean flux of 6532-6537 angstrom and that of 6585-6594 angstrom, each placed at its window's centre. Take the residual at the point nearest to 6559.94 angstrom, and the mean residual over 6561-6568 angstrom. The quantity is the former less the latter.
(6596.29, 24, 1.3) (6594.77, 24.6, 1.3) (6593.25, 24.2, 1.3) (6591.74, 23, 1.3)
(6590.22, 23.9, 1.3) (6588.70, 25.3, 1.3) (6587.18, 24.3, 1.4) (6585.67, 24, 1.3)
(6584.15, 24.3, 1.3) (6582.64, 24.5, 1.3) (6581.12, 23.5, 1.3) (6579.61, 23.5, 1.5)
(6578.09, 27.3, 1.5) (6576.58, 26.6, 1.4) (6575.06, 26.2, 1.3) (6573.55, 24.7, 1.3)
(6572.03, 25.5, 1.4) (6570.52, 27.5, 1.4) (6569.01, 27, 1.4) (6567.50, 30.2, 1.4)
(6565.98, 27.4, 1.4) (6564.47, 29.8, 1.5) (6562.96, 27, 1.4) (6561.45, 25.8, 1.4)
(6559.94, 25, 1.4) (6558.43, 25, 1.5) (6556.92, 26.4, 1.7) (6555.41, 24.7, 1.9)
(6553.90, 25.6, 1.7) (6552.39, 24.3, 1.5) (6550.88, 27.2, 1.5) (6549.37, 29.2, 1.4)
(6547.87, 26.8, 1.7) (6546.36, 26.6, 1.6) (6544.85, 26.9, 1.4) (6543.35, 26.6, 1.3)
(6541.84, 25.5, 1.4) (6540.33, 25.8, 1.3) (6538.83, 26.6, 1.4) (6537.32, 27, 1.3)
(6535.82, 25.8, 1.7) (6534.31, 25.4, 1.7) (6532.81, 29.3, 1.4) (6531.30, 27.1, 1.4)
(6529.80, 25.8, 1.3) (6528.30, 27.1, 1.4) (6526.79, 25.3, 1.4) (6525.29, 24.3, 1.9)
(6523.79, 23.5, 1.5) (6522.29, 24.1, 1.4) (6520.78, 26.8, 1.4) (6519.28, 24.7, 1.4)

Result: -3.3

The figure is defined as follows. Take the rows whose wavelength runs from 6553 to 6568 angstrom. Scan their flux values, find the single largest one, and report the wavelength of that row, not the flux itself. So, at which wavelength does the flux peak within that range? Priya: 6567.50 angstrom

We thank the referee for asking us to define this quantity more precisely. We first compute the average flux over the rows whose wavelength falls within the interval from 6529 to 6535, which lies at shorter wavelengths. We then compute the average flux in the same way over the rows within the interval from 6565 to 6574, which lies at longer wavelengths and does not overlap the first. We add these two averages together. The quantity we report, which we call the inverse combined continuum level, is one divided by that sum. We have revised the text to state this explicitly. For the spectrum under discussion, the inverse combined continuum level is 0.0185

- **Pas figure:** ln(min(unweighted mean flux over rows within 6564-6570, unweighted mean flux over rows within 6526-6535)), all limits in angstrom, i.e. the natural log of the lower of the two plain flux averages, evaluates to 3.28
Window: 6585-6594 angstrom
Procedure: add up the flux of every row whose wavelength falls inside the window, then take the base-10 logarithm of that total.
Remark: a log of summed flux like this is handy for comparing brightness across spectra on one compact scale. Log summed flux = 2.2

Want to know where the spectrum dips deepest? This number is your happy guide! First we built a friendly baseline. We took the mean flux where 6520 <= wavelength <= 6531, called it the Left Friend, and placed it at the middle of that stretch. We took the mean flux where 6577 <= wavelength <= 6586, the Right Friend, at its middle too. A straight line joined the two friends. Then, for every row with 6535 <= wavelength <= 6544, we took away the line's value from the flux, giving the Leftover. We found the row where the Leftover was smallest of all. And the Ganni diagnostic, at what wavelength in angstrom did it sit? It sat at 6541.84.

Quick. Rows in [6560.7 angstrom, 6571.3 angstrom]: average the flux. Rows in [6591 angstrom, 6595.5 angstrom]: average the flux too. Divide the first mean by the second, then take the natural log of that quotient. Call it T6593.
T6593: 0.15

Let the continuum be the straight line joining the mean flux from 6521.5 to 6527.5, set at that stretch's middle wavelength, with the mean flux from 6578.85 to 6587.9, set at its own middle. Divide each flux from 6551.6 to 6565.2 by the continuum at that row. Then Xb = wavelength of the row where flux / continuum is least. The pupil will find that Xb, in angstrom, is 6552.39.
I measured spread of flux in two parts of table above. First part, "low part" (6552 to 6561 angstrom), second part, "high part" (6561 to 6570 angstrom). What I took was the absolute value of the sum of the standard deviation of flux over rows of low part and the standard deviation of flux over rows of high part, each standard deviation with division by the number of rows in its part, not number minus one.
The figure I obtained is 2.3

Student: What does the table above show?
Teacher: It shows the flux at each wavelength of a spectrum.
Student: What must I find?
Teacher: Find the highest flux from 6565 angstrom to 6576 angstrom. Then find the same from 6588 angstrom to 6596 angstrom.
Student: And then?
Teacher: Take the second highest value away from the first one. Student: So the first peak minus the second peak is 4.9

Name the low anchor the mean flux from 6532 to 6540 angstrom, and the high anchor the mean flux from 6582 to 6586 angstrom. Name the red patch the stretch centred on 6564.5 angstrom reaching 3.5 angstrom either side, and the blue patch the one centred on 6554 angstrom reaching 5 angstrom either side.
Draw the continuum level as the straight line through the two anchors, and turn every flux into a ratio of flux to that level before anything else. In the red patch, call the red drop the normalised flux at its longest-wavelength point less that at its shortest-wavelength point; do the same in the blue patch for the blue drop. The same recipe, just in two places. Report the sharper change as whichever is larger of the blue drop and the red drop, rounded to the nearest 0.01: 0.19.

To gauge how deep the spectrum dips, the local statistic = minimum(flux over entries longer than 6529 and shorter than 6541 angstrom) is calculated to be 25.4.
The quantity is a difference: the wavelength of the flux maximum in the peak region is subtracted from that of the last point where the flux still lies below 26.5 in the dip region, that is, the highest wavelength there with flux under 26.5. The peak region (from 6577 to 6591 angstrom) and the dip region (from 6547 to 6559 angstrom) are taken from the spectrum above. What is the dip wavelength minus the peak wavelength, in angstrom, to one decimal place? -19.7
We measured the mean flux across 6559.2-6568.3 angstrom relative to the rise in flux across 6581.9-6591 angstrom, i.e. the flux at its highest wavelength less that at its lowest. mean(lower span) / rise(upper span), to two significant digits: -46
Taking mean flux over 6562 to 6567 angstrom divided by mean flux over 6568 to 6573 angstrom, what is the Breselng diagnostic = 1.05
